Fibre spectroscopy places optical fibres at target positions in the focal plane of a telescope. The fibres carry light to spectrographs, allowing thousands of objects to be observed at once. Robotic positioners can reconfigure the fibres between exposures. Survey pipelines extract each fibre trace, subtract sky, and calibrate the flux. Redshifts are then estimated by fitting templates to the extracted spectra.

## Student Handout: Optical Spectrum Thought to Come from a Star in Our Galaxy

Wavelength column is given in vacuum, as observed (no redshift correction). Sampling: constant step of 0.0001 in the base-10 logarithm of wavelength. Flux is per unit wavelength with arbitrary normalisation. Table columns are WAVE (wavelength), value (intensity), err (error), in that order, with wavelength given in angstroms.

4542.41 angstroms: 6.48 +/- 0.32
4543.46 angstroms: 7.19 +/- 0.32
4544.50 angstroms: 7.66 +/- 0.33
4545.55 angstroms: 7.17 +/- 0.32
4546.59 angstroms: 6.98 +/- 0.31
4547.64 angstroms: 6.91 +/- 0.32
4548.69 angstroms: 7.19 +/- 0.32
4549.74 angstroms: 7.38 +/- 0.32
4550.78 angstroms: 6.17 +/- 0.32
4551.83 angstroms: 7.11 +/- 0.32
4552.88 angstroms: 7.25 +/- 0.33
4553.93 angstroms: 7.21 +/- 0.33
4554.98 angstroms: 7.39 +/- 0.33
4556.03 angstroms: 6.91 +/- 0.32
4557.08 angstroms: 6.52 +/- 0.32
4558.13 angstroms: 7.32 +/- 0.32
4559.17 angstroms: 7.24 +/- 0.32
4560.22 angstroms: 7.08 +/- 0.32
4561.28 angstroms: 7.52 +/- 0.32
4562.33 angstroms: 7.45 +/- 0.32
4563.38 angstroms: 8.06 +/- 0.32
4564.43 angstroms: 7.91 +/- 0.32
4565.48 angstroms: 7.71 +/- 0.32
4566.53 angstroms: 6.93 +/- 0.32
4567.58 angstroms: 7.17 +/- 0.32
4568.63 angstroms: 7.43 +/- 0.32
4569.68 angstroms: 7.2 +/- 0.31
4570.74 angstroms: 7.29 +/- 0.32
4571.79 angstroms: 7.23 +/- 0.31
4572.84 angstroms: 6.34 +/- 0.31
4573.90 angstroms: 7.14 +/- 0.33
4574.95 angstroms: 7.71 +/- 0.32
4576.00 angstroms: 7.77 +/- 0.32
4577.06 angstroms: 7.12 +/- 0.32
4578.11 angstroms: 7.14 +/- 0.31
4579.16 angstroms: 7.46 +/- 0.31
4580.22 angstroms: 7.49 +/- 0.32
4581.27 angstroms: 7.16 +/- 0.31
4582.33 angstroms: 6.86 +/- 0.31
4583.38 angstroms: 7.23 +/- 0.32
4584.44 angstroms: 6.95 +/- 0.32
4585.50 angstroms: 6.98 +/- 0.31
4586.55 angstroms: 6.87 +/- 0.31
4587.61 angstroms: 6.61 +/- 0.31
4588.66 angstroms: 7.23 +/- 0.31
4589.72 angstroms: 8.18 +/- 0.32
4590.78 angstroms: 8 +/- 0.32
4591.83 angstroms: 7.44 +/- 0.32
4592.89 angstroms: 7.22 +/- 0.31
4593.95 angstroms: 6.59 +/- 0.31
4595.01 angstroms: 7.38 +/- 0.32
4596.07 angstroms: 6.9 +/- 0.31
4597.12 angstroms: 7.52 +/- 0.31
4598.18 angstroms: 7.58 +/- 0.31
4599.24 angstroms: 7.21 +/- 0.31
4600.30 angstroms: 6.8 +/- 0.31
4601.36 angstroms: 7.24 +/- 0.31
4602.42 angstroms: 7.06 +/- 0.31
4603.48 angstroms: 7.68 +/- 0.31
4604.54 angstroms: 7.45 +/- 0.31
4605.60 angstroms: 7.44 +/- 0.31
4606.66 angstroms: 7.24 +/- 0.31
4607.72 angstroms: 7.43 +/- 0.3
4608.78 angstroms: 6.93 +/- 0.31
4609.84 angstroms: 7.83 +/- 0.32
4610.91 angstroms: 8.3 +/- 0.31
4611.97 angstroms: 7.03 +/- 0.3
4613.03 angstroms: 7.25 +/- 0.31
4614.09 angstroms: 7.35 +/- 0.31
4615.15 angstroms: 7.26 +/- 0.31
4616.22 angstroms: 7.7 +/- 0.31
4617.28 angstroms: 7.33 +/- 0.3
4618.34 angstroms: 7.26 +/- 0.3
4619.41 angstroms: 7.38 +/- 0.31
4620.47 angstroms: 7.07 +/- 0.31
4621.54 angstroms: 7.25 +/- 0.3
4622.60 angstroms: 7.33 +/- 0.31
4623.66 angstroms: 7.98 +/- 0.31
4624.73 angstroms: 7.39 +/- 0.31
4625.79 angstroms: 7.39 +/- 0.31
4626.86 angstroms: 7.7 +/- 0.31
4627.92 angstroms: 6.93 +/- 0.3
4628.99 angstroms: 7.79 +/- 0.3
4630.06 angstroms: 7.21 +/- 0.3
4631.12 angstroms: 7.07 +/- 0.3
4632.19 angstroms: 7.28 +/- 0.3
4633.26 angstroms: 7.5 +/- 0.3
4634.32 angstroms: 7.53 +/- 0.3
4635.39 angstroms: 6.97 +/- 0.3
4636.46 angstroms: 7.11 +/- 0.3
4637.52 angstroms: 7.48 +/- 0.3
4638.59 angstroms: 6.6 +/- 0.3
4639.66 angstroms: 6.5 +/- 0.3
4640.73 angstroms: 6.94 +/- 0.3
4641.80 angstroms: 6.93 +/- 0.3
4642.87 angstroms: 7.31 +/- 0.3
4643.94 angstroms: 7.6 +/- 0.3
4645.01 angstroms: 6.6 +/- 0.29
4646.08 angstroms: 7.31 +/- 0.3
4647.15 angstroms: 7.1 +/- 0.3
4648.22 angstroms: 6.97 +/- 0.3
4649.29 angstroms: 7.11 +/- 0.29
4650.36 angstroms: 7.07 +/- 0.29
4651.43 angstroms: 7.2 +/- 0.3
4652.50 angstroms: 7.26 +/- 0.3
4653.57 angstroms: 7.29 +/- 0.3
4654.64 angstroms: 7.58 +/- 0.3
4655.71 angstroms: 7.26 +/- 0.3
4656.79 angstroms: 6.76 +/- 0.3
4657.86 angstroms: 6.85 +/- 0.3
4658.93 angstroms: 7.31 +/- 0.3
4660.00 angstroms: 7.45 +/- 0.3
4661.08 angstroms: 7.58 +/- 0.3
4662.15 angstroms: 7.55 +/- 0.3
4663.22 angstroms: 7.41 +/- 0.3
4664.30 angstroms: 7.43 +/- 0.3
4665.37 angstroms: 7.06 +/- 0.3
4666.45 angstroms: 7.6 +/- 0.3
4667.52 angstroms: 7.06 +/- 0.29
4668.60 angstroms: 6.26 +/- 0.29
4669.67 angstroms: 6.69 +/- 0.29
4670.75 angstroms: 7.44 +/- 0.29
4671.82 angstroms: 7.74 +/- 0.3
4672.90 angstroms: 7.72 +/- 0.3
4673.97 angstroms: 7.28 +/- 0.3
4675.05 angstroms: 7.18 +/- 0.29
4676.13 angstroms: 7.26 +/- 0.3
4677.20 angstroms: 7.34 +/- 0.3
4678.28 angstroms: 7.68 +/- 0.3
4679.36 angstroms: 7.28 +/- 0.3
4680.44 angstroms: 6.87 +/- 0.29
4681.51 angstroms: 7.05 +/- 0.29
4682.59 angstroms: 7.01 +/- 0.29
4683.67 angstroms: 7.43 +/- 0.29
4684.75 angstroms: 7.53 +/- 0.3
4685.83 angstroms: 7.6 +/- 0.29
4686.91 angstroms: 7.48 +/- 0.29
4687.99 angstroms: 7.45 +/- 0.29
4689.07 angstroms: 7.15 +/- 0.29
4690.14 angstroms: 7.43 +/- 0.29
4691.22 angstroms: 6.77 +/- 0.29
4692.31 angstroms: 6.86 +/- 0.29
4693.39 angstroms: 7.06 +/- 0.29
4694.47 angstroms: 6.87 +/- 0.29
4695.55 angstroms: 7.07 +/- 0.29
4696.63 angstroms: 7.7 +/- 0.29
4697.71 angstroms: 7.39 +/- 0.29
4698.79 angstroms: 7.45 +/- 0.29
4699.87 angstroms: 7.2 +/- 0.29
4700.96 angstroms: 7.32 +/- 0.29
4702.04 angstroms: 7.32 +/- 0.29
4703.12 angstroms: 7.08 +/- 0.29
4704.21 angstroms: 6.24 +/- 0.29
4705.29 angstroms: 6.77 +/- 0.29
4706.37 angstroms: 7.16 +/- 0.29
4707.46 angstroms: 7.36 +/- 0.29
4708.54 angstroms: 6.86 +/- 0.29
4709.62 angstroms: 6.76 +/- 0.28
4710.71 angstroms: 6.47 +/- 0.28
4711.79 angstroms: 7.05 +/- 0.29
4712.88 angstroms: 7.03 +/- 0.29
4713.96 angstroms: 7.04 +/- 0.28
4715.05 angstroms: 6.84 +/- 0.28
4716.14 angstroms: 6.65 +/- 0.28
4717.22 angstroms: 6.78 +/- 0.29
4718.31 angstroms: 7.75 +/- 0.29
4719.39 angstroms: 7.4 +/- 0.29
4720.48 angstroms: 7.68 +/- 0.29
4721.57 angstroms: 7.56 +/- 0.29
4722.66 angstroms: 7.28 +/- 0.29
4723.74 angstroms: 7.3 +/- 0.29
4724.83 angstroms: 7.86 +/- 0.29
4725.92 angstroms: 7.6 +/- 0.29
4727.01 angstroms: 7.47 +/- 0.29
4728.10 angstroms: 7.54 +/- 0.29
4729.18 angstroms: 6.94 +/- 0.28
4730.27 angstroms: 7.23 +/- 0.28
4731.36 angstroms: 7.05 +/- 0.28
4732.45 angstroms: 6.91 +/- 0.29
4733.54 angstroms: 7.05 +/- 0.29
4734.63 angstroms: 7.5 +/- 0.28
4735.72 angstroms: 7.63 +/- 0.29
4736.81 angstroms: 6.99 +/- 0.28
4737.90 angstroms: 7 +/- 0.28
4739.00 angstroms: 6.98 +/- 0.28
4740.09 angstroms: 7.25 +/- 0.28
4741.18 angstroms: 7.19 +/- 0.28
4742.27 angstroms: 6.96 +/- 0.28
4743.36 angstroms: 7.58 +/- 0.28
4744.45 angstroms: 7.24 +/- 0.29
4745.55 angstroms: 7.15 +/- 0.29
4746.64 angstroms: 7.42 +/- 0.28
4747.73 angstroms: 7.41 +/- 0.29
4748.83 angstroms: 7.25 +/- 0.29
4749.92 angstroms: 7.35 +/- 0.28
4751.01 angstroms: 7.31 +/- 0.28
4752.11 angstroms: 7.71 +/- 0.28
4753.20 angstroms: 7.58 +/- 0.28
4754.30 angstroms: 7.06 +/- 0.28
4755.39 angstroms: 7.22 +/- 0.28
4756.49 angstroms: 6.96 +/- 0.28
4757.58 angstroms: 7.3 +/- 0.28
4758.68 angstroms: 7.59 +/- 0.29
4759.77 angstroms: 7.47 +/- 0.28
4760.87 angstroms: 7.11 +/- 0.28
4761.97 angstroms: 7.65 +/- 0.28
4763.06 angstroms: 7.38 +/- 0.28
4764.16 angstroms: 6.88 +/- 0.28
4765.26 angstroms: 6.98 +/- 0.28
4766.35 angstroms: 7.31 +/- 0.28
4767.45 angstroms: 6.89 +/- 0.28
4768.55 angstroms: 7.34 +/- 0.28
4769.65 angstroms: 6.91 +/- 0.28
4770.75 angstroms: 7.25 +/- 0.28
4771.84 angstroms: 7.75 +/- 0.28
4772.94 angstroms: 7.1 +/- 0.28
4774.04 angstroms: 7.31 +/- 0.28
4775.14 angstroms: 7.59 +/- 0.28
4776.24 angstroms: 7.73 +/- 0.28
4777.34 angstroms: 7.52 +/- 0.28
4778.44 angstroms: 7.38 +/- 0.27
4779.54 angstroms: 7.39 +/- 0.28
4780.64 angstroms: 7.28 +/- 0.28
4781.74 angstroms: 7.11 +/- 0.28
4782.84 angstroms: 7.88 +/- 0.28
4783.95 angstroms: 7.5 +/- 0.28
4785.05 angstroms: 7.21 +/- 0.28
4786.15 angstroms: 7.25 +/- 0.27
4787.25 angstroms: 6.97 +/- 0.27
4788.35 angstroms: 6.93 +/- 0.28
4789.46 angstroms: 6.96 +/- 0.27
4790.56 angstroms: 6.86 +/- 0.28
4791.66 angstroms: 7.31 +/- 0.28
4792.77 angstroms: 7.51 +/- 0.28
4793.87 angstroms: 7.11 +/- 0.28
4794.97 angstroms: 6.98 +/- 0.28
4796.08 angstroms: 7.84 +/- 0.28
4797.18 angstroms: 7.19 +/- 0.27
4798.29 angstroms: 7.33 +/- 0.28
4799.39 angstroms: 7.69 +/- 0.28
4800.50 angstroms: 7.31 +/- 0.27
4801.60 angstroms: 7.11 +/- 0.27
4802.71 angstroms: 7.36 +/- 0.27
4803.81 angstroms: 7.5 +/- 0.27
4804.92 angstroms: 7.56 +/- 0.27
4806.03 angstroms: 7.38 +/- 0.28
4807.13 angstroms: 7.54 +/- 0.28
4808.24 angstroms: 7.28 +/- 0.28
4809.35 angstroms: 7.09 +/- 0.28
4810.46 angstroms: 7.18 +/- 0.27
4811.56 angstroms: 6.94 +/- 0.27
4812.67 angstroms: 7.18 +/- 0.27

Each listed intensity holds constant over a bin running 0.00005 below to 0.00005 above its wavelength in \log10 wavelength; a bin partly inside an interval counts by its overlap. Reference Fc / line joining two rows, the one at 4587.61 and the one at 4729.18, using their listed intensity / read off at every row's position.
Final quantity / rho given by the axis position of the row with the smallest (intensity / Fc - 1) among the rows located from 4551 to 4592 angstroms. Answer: 4572.84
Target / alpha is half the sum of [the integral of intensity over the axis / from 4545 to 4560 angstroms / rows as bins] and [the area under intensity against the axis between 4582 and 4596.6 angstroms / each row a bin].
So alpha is 105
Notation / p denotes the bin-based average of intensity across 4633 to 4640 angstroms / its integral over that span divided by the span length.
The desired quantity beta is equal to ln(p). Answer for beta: 1.96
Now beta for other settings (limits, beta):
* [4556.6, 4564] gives 1.99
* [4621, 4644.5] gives 1.98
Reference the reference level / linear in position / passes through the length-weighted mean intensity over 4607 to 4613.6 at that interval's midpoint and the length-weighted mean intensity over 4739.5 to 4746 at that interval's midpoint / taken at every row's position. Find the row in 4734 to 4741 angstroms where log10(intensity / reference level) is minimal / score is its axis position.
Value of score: 4739.00 angstroms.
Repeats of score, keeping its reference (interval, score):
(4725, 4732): 4729.18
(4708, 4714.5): 4710.71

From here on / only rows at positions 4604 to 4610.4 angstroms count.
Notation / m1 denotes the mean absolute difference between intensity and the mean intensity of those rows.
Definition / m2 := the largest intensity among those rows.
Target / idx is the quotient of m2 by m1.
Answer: 39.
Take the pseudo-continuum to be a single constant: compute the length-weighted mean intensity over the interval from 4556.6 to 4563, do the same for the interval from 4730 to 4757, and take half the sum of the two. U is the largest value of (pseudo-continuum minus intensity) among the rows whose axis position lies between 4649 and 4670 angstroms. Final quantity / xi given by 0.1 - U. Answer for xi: -0.9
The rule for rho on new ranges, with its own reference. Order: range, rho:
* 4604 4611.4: 4608.78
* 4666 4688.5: 4668.60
